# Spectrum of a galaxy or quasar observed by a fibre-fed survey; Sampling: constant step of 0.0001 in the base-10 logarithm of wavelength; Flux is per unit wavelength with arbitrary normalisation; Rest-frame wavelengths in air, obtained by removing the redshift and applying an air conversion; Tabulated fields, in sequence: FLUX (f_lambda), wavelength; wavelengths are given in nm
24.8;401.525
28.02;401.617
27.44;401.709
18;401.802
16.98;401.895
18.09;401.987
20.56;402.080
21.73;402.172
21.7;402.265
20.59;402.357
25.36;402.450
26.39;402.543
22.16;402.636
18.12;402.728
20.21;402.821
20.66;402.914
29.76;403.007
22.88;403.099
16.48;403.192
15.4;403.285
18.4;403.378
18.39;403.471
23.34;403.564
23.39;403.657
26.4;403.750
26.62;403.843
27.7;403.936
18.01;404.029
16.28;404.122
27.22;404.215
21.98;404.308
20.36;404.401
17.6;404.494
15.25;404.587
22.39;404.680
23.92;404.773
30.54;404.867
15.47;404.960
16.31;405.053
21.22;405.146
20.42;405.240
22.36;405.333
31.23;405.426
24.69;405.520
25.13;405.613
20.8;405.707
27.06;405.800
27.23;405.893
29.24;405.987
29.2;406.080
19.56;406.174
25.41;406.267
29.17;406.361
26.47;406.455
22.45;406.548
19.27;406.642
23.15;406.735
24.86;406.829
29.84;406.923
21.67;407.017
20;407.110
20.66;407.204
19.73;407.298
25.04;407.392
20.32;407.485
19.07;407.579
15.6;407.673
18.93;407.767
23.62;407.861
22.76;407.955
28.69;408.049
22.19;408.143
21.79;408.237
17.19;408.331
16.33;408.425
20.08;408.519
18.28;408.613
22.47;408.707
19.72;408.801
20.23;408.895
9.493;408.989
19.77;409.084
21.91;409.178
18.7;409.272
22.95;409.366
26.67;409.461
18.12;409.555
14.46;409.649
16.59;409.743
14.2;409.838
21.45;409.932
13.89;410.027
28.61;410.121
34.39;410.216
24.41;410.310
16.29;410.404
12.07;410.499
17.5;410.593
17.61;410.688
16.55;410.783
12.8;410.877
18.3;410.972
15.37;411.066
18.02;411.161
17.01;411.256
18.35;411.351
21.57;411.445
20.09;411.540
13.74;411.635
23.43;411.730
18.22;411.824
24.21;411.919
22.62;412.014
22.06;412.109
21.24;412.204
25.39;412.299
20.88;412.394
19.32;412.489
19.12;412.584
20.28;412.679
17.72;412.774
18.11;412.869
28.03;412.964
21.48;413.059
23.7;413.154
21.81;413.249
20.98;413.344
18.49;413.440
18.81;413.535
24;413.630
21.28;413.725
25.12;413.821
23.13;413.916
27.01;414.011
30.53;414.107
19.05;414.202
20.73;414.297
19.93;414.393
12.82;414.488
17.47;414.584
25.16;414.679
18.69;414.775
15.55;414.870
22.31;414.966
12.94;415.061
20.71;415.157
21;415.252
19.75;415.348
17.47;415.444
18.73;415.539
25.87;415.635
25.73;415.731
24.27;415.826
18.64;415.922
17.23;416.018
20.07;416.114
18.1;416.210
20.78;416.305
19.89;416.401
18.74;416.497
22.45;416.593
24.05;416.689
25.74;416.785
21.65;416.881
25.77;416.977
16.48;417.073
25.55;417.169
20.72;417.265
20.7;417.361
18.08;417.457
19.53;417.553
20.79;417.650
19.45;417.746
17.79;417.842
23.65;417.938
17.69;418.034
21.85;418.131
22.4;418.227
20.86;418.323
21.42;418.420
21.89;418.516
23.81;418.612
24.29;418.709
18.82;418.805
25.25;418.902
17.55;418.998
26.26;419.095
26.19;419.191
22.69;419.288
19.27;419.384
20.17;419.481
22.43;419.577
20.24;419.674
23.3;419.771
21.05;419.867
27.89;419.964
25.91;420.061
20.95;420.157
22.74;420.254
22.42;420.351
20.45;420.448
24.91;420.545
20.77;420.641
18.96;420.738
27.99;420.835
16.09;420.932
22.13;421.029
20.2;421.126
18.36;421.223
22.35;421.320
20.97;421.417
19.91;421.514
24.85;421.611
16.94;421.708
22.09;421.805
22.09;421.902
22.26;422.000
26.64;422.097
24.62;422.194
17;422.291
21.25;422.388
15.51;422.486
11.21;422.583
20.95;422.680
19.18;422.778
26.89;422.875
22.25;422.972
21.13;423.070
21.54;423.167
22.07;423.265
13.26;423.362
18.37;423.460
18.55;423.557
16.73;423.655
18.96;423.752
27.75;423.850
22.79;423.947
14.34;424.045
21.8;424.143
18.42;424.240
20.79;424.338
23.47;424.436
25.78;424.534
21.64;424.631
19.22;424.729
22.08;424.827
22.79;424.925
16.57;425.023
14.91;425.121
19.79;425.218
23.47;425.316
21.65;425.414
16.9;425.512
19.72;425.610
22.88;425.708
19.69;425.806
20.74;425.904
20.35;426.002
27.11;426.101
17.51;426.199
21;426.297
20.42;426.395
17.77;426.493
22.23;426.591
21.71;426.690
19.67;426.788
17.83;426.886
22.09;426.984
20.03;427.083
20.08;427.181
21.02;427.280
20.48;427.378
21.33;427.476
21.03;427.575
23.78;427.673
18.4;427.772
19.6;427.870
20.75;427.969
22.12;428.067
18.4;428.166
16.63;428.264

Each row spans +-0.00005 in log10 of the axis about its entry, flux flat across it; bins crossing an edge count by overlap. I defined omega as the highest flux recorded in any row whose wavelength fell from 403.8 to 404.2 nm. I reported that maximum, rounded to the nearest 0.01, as 27.70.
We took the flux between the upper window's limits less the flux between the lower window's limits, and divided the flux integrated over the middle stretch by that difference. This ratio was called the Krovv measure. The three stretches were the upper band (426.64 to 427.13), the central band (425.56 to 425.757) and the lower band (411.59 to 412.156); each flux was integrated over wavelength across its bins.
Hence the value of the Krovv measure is -2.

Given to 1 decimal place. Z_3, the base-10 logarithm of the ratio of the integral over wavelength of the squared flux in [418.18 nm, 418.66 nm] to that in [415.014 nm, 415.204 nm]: 0.6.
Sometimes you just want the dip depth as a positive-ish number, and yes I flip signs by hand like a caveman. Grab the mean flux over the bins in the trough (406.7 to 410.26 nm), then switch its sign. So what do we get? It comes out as -20.9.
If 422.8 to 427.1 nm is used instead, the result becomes -20.6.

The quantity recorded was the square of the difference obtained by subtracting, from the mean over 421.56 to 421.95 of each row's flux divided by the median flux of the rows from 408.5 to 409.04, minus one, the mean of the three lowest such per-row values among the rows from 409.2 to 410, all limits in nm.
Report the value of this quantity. 0.10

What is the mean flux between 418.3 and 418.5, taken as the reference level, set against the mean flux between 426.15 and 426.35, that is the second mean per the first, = 0.91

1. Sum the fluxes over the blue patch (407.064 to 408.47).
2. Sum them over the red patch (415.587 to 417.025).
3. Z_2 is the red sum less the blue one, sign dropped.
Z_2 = 17.1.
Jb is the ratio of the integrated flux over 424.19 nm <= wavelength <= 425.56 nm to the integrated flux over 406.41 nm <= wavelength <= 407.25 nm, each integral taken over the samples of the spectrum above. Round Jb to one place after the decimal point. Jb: 1.4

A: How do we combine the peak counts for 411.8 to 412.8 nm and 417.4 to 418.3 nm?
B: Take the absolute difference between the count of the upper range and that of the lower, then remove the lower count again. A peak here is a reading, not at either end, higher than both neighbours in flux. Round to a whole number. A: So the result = -2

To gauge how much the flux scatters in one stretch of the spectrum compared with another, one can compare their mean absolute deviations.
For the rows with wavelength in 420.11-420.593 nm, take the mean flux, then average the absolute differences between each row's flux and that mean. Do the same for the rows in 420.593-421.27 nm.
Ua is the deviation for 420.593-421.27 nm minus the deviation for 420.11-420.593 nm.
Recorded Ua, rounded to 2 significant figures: 1.3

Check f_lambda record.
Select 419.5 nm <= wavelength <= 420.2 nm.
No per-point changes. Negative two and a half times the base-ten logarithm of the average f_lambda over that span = -3.41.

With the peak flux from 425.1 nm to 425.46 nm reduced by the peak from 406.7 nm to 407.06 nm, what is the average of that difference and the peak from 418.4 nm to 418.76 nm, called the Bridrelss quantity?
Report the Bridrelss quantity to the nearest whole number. 9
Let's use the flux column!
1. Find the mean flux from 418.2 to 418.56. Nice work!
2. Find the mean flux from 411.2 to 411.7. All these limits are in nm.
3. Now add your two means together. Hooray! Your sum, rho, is 40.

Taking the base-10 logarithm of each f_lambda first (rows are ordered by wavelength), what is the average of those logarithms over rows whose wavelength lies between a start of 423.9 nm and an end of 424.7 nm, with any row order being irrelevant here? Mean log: 1.32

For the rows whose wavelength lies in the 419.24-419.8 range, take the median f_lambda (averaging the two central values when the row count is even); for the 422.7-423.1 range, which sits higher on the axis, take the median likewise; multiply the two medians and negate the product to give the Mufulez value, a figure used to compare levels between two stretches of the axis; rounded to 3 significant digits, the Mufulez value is -463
